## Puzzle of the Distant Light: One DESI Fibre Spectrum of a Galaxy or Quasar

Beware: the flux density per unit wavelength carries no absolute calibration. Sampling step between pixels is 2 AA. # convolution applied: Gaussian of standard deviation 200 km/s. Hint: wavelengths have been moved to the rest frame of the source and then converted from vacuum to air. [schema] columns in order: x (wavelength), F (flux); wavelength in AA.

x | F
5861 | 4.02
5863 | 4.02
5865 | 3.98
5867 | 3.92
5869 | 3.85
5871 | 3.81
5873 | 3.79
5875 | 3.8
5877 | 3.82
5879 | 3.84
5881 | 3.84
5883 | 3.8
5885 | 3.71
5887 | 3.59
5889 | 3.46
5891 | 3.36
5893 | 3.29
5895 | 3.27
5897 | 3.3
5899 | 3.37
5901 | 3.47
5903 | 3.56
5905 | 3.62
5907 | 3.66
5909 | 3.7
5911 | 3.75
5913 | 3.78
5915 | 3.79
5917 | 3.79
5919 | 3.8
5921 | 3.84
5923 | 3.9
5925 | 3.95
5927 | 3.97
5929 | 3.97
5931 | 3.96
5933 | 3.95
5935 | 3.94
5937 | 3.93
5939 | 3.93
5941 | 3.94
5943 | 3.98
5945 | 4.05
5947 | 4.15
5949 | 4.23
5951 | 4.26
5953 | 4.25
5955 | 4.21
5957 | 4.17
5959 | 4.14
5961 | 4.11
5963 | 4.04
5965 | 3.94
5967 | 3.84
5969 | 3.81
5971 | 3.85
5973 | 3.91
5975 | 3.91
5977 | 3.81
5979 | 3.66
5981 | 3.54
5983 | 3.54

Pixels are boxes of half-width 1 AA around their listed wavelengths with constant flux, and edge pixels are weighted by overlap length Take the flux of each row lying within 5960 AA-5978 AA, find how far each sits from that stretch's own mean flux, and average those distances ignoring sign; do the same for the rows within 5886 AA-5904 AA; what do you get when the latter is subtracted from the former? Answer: -0.02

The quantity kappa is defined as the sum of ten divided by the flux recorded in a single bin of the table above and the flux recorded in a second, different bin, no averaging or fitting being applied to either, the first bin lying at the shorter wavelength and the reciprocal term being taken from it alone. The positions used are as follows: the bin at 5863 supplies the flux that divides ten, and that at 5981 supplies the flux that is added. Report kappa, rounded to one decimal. 6.0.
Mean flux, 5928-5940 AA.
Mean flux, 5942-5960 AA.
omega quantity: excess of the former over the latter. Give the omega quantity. -0.21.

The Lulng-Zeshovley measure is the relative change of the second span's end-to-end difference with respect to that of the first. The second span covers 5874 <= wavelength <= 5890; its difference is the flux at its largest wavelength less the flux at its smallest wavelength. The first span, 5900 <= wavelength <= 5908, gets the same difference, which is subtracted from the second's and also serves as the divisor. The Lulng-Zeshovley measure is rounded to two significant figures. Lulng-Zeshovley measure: -2.8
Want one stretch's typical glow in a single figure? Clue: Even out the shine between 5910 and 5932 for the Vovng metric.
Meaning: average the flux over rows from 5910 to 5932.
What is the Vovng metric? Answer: 3.86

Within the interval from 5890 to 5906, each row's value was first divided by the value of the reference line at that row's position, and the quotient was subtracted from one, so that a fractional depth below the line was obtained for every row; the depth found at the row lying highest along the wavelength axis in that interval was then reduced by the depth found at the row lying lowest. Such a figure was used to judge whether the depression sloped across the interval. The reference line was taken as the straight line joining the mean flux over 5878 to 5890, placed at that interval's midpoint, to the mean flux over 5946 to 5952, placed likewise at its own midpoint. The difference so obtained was -0.042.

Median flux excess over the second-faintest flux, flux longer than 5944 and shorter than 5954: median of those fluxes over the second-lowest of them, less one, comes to 0.019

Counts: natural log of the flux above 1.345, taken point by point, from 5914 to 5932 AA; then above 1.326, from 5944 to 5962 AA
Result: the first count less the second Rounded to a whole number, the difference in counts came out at -3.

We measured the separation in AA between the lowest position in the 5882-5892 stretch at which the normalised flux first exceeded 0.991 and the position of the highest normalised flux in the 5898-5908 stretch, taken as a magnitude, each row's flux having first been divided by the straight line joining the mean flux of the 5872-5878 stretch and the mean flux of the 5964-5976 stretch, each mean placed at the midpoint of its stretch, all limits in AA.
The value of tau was 24 AA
